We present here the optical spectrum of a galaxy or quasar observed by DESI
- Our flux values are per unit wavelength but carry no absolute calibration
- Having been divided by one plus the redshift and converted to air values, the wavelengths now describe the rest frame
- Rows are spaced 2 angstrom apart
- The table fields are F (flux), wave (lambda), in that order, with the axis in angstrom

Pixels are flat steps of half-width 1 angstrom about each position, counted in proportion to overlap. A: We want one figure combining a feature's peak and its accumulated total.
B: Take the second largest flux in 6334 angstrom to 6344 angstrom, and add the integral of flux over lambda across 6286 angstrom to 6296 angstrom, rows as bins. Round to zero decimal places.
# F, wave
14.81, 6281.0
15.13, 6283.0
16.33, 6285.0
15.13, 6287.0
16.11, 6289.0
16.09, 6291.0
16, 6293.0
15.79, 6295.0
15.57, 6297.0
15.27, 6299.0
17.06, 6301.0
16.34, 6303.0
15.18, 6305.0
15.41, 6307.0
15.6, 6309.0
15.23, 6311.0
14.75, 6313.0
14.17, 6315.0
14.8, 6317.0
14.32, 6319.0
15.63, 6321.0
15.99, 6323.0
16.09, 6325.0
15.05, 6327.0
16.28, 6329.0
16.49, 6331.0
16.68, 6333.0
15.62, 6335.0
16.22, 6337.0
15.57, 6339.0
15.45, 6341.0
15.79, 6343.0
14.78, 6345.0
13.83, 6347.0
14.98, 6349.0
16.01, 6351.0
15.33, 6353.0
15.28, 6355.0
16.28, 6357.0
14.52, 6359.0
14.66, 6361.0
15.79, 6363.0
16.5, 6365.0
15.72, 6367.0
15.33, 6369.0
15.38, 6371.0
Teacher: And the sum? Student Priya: 174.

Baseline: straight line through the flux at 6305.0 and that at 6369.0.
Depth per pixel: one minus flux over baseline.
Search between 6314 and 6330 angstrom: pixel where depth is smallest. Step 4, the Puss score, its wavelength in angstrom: 6329.0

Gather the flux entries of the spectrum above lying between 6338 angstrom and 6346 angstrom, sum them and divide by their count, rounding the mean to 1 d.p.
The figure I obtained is 15.4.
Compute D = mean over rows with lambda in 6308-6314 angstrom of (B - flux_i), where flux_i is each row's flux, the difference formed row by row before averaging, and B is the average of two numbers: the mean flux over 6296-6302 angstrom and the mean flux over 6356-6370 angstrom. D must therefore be 0.6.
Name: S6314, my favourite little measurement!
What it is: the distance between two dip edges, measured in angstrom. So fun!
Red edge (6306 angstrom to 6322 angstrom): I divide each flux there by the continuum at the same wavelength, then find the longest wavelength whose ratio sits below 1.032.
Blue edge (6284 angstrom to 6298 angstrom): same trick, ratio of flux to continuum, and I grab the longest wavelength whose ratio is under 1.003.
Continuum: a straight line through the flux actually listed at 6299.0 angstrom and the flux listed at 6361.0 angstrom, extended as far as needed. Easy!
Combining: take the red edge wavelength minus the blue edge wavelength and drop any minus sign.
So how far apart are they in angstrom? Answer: 32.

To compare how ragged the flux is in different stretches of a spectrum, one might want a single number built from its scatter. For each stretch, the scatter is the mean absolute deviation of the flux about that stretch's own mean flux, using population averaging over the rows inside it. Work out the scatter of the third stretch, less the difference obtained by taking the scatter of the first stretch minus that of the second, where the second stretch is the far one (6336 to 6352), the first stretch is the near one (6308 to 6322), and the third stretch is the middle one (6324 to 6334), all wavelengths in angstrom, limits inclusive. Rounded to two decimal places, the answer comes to 0.56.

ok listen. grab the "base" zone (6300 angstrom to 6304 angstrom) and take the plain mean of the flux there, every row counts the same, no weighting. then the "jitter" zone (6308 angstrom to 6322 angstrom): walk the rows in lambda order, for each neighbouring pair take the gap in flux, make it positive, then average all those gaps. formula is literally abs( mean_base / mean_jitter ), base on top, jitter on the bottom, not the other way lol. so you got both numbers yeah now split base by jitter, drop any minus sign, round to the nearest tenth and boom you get 26.0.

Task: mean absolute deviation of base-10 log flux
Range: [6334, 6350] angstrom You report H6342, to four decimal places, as 0.0162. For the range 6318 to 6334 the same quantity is 0.0171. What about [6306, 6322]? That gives 0.0139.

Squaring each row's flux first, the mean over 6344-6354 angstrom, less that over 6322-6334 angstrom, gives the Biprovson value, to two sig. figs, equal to -34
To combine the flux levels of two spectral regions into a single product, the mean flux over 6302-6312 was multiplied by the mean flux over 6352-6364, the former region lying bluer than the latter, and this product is 238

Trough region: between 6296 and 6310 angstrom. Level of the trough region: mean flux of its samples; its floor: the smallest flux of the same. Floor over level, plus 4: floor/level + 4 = 4.96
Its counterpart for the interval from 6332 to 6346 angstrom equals 4.94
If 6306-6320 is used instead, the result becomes 4.95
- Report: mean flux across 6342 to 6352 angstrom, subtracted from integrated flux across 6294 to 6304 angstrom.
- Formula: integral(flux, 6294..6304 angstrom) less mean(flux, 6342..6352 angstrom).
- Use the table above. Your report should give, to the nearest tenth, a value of 145.0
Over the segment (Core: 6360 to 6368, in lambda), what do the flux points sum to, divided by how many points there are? 15.7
